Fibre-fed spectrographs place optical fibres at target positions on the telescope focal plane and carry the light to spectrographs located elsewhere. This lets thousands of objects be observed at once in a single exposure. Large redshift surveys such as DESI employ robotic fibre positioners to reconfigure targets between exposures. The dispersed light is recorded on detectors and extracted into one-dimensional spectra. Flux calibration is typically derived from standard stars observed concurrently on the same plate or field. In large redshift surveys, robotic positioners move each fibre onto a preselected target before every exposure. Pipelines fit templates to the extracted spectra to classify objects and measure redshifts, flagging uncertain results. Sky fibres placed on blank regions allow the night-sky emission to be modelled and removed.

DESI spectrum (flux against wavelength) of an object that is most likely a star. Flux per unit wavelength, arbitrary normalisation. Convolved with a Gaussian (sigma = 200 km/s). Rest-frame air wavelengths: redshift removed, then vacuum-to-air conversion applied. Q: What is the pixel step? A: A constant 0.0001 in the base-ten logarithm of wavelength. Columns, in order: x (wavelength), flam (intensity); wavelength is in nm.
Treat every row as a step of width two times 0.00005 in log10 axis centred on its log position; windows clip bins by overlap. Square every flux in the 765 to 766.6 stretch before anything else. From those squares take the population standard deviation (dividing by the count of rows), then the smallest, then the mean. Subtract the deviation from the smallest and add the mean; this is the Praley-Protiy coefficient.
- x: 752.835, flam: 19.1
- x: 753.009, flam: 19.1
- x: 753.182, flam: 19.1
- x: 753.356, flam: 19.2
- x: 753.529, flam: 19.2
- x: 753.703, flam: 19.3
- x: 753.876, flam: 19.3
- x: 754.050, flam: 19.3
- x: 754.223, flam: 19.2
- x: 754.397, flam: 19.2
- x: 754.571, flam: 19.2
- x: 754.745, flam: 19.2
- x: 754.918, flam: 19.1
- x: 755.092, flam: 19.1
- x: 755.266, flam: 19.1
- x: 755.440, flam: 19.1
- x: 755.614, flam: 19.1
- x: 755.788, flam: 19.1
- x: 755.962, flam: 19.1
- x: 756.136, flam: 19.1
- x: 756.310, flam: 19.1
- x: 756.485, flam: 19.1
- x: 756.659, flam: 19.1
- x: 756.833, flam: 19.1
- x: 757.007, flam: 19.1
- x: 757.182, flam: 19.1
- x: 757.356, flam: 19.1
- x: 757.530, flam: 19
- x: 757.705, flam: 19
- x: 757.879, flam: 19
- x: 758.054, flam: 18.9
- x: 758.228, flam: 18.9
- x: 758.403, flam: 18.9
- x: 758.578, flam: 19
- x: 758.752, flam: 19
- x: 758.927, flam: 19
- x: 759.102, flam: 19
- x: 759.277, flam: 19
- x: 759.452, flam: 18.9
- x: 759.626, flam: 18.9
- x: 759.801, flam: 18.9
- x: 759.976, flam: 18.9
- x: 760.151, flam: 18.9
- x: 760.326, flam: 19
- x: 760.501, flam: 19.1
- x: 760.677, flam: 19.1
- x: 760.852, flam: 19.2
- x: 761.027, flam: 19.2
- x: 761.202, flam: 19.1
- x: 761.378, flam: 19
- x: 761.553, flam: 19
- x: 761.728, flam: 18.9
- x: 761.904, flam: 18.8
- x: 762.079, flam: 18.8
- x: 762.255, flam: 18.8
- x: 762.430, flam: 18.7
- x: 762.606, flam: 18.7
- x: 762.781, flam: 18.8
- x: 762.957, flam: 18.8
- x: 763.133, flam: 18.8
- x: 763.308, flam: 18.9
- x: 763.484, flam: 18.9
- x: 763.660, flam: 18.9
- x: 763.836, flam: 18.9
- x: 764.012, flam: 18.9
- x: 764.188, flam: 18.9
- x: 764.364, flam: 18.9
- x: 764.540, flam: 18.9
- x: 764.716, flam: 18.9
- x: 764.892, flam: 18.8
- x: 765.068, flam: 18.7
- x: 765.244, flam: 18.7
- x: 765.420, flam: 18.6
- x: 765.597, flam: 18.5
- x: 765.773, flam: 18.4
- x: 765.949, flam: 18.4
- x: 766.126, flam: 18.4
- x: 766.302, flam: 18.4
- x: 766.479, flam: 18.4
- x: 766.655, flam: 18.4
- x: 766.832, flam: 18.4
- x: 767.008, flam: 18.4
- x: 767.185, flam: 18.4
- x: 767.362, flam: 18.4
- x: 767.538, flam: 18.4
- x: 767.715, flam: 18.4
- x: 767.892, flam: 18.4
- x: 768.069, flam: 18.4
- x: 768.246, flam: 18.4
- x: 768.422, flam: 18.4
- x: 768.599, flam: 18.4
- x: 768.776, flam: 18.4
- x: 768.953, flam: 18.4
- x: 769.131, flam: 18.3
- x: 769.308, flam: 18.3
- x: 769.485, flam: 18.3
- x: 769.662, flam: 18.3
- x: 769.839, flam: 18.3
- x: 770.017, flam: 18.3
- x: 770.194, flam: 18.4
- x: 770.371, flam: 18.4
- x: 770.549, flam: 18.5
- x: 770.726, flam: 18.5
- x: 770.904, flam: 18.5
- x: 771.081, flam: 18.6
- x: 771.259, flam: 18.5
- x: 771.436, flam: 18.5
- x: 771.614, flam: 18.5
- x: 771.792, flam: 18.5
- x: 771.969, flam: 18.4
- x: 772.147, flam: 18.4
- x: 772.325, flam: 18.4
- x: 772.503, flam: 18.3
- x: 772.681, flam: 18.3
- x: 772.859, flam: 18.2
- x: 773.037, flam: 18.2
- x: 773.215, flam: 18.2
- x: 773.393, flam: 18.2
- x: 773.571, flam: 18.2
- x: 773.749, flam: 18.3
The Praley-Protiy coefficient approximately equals 676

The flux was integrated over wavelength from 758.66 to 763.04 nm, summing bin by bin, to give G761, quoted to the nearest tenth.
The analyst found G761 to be 83.0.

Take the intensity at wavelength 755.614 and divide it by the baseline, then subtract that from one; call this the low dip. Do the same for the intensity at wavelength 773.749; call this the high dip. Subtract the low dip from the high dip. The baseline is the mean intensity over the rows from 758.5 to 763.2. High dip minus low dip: 0.042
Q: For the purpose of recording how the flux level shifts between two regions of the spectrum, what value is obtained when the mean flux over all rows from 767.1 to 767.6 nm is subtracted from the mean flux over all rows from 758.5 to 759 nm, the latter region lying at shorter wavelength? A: 0.60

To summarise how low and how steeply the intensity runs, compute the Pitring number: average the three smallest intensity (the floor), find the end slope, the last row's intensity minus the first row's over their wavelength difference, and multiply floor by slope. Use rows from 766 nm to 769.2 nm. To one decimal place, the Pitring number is -0.6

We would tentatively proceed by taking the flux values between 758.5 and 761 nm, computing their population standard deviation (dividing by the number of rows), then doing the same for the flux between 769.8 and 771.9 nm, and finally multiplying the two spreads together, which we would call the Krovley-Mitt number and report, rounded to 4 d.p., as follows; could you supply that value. 0.0076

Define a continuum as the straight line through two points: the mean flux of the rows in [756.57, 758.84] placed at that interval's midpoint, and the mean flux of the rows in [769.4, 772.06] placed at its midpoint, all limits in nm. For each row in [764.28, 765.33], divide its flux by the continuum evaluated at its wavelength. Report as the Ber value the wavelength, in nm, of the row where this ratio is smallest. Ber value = 765.068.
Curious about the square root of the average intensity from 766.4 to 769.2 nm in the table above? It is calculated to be 4.29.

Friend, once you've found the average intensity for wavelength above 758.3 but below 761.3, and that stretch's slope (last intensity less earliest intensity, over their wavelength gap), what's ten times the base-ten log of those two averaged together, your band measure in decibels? 9.79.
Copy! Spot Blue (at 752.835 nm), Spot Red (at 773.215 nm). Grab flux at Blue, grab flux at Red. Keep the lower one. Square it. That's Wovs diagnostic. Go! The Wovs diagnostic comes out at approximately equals 331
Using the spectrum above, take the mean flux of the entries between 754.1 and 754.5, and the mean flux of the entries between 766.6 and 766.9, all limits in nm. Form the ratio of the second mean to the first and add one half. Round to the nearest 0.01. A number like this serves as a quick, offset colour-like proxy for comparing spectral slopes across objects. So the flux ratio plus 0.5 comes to 1.46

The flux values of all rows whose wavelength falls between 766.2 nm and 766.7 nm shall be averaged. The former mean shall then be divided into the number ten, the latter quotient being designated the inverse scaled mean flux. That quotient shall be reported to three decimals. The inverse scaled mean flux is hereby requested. 0.543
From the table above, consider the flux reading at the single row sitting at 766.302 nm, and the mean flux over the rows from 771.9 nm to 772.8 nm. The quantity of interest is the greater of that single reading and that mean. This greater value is 18.4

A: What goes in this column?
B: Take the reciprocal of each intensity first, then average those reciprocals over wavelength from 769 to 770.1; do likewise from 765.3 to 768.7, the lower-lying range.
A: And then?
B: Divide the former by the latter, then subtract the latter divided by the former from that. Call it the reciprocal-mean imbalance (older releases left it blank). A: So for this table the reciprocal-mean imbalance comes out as 0.01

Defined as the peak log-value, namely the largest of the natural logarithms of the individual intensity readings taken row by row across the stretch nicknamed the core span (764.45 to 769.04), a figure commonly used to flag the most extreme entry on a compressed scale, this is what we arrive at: 2.94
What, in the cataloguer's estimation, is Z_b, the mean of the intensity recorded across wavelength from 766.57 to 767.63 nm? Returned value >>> 18.40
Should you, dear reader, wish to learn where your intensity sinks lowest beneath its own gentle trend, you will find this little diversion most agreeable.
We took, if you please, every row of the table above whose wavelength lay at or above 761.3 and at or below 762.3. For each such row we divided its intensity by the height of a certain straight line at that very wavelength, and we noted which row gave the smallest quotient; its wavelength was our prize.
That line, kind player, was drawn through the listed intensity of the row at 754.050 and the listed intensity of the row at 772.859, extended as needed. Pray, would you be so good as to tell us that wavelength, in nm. 761.904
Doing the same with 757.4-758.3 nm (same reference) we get 758.054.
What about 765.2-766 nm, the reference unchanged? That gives 765.773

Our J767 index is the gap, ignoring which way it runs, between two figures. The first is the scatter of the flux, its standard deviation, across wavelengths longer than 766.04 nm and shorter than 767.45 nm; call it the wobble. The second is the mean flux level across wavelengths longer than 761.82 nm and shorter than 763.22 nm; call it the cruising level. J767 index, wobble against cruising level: 18.8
